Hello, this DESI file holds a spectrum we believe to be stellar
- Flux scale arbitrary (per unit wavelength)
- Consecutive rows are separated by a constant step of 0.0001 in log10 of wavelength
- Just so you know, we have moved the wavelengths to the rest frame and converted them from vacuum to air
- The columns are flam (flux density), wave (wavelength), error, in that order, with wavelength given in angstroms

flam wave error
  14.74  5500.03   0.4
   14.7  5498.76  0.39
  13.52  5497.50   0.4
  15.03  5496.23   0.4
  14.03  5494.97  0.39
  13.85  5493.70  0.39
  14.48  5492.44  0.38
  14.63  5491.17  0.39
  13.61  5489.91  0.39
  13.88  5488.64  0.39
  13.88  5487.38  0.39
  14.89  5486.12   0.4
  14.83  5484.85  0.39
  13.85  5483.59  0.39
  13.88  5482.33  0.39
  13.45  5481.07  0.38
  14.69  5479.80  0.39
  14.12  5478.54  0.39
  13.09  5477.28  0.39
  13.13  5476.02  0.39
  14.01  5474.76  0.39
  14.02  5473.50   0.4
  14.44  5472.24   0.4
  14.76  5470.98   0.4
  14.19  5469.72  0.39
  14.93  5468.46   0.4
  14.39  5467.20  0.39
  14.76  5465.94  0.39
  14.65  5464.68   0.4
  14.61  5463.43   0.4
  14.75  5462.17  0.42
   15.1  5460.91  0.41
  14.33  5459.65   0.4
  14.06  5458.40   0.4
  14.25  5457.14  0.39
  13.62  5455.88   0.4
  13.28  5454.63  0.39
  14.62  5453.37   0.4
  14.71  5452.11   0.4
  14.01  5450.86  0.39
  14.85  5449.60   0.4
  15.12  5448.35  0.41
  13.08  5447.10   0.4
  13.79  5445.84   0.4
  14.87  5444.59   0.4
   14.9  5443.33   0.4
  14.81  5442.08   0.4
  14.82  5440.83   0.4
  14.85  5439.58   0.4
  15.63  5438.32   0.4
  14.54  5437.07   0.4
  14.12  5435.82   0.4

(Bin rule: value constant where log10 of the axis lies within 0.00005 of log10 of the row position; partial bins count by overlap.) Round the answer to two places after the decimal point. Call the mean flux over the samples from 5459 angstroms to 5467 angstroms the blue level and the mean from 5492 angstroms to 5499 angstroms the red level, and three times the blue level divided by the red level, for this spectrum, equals 3.09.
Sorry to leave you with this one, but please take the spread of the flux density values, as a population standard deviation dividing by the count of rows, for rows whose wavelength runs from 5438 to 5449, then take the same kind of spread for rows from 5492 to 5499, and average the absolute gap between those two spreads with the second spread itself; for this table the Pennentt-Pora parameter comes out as 0.357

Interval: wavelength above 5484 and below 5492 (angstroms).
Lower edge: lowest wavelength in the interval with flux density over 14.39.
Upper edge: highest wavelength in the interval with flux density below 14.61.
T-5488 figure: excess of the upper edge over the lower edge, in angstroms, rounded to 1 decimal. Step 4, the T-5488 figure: 5.1 angstroms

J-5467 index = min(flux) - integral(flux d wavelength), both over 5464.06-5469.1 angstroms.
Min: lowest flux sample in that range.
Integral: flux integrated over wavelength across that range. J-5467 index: -59.5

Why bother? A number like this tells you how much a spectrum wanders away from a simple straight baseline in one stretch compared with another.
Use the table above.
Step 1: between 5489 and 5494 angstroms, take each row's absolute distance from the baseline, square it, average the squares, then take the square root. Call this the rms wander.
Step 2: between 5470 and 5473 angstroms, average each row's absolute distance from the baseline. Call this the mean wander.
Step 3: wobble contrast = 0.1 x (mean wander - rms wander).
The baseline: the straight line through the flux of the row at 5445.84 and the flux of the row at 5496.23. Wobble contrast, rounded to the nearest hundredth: -0.07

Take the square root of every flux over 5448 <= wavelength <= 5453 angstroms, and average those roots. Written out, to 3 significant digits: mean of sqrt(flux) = 3.83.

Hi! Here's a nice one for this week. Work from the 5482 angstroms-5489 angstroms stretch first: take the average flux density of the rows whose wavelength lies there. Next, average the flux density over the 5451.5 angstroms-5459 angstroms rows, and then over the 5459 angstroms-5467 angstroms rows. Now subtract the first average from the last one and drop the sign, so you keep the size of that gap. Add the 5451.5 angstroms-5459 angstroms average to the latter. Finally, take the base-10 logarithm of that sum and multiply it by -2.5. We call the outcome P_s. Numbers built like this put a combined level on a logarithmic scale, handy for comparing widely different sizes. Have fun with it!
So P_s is -2.91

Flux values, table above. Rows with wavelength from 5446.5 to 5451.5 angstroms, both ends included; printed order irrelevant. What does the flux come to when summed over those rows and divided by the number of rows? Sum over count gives 14.3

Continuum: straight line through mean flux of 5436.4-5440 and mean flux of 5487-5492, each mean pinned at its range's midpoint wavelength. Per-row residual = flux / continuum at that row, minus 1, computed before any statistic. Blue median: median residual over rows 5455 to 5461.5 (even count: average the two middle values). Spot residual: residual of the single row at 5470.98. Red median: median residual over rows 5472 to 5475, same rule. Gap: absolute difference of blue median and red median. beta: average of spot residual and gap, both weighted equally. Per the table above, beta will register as 0.017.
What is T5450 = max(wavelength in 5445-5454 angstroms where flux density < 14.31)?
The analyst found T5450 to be 5450.86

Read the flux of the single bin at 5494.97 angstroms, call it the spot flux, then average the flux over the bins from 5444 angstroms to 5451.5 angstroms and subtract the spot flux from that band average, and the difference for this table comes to 0.3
